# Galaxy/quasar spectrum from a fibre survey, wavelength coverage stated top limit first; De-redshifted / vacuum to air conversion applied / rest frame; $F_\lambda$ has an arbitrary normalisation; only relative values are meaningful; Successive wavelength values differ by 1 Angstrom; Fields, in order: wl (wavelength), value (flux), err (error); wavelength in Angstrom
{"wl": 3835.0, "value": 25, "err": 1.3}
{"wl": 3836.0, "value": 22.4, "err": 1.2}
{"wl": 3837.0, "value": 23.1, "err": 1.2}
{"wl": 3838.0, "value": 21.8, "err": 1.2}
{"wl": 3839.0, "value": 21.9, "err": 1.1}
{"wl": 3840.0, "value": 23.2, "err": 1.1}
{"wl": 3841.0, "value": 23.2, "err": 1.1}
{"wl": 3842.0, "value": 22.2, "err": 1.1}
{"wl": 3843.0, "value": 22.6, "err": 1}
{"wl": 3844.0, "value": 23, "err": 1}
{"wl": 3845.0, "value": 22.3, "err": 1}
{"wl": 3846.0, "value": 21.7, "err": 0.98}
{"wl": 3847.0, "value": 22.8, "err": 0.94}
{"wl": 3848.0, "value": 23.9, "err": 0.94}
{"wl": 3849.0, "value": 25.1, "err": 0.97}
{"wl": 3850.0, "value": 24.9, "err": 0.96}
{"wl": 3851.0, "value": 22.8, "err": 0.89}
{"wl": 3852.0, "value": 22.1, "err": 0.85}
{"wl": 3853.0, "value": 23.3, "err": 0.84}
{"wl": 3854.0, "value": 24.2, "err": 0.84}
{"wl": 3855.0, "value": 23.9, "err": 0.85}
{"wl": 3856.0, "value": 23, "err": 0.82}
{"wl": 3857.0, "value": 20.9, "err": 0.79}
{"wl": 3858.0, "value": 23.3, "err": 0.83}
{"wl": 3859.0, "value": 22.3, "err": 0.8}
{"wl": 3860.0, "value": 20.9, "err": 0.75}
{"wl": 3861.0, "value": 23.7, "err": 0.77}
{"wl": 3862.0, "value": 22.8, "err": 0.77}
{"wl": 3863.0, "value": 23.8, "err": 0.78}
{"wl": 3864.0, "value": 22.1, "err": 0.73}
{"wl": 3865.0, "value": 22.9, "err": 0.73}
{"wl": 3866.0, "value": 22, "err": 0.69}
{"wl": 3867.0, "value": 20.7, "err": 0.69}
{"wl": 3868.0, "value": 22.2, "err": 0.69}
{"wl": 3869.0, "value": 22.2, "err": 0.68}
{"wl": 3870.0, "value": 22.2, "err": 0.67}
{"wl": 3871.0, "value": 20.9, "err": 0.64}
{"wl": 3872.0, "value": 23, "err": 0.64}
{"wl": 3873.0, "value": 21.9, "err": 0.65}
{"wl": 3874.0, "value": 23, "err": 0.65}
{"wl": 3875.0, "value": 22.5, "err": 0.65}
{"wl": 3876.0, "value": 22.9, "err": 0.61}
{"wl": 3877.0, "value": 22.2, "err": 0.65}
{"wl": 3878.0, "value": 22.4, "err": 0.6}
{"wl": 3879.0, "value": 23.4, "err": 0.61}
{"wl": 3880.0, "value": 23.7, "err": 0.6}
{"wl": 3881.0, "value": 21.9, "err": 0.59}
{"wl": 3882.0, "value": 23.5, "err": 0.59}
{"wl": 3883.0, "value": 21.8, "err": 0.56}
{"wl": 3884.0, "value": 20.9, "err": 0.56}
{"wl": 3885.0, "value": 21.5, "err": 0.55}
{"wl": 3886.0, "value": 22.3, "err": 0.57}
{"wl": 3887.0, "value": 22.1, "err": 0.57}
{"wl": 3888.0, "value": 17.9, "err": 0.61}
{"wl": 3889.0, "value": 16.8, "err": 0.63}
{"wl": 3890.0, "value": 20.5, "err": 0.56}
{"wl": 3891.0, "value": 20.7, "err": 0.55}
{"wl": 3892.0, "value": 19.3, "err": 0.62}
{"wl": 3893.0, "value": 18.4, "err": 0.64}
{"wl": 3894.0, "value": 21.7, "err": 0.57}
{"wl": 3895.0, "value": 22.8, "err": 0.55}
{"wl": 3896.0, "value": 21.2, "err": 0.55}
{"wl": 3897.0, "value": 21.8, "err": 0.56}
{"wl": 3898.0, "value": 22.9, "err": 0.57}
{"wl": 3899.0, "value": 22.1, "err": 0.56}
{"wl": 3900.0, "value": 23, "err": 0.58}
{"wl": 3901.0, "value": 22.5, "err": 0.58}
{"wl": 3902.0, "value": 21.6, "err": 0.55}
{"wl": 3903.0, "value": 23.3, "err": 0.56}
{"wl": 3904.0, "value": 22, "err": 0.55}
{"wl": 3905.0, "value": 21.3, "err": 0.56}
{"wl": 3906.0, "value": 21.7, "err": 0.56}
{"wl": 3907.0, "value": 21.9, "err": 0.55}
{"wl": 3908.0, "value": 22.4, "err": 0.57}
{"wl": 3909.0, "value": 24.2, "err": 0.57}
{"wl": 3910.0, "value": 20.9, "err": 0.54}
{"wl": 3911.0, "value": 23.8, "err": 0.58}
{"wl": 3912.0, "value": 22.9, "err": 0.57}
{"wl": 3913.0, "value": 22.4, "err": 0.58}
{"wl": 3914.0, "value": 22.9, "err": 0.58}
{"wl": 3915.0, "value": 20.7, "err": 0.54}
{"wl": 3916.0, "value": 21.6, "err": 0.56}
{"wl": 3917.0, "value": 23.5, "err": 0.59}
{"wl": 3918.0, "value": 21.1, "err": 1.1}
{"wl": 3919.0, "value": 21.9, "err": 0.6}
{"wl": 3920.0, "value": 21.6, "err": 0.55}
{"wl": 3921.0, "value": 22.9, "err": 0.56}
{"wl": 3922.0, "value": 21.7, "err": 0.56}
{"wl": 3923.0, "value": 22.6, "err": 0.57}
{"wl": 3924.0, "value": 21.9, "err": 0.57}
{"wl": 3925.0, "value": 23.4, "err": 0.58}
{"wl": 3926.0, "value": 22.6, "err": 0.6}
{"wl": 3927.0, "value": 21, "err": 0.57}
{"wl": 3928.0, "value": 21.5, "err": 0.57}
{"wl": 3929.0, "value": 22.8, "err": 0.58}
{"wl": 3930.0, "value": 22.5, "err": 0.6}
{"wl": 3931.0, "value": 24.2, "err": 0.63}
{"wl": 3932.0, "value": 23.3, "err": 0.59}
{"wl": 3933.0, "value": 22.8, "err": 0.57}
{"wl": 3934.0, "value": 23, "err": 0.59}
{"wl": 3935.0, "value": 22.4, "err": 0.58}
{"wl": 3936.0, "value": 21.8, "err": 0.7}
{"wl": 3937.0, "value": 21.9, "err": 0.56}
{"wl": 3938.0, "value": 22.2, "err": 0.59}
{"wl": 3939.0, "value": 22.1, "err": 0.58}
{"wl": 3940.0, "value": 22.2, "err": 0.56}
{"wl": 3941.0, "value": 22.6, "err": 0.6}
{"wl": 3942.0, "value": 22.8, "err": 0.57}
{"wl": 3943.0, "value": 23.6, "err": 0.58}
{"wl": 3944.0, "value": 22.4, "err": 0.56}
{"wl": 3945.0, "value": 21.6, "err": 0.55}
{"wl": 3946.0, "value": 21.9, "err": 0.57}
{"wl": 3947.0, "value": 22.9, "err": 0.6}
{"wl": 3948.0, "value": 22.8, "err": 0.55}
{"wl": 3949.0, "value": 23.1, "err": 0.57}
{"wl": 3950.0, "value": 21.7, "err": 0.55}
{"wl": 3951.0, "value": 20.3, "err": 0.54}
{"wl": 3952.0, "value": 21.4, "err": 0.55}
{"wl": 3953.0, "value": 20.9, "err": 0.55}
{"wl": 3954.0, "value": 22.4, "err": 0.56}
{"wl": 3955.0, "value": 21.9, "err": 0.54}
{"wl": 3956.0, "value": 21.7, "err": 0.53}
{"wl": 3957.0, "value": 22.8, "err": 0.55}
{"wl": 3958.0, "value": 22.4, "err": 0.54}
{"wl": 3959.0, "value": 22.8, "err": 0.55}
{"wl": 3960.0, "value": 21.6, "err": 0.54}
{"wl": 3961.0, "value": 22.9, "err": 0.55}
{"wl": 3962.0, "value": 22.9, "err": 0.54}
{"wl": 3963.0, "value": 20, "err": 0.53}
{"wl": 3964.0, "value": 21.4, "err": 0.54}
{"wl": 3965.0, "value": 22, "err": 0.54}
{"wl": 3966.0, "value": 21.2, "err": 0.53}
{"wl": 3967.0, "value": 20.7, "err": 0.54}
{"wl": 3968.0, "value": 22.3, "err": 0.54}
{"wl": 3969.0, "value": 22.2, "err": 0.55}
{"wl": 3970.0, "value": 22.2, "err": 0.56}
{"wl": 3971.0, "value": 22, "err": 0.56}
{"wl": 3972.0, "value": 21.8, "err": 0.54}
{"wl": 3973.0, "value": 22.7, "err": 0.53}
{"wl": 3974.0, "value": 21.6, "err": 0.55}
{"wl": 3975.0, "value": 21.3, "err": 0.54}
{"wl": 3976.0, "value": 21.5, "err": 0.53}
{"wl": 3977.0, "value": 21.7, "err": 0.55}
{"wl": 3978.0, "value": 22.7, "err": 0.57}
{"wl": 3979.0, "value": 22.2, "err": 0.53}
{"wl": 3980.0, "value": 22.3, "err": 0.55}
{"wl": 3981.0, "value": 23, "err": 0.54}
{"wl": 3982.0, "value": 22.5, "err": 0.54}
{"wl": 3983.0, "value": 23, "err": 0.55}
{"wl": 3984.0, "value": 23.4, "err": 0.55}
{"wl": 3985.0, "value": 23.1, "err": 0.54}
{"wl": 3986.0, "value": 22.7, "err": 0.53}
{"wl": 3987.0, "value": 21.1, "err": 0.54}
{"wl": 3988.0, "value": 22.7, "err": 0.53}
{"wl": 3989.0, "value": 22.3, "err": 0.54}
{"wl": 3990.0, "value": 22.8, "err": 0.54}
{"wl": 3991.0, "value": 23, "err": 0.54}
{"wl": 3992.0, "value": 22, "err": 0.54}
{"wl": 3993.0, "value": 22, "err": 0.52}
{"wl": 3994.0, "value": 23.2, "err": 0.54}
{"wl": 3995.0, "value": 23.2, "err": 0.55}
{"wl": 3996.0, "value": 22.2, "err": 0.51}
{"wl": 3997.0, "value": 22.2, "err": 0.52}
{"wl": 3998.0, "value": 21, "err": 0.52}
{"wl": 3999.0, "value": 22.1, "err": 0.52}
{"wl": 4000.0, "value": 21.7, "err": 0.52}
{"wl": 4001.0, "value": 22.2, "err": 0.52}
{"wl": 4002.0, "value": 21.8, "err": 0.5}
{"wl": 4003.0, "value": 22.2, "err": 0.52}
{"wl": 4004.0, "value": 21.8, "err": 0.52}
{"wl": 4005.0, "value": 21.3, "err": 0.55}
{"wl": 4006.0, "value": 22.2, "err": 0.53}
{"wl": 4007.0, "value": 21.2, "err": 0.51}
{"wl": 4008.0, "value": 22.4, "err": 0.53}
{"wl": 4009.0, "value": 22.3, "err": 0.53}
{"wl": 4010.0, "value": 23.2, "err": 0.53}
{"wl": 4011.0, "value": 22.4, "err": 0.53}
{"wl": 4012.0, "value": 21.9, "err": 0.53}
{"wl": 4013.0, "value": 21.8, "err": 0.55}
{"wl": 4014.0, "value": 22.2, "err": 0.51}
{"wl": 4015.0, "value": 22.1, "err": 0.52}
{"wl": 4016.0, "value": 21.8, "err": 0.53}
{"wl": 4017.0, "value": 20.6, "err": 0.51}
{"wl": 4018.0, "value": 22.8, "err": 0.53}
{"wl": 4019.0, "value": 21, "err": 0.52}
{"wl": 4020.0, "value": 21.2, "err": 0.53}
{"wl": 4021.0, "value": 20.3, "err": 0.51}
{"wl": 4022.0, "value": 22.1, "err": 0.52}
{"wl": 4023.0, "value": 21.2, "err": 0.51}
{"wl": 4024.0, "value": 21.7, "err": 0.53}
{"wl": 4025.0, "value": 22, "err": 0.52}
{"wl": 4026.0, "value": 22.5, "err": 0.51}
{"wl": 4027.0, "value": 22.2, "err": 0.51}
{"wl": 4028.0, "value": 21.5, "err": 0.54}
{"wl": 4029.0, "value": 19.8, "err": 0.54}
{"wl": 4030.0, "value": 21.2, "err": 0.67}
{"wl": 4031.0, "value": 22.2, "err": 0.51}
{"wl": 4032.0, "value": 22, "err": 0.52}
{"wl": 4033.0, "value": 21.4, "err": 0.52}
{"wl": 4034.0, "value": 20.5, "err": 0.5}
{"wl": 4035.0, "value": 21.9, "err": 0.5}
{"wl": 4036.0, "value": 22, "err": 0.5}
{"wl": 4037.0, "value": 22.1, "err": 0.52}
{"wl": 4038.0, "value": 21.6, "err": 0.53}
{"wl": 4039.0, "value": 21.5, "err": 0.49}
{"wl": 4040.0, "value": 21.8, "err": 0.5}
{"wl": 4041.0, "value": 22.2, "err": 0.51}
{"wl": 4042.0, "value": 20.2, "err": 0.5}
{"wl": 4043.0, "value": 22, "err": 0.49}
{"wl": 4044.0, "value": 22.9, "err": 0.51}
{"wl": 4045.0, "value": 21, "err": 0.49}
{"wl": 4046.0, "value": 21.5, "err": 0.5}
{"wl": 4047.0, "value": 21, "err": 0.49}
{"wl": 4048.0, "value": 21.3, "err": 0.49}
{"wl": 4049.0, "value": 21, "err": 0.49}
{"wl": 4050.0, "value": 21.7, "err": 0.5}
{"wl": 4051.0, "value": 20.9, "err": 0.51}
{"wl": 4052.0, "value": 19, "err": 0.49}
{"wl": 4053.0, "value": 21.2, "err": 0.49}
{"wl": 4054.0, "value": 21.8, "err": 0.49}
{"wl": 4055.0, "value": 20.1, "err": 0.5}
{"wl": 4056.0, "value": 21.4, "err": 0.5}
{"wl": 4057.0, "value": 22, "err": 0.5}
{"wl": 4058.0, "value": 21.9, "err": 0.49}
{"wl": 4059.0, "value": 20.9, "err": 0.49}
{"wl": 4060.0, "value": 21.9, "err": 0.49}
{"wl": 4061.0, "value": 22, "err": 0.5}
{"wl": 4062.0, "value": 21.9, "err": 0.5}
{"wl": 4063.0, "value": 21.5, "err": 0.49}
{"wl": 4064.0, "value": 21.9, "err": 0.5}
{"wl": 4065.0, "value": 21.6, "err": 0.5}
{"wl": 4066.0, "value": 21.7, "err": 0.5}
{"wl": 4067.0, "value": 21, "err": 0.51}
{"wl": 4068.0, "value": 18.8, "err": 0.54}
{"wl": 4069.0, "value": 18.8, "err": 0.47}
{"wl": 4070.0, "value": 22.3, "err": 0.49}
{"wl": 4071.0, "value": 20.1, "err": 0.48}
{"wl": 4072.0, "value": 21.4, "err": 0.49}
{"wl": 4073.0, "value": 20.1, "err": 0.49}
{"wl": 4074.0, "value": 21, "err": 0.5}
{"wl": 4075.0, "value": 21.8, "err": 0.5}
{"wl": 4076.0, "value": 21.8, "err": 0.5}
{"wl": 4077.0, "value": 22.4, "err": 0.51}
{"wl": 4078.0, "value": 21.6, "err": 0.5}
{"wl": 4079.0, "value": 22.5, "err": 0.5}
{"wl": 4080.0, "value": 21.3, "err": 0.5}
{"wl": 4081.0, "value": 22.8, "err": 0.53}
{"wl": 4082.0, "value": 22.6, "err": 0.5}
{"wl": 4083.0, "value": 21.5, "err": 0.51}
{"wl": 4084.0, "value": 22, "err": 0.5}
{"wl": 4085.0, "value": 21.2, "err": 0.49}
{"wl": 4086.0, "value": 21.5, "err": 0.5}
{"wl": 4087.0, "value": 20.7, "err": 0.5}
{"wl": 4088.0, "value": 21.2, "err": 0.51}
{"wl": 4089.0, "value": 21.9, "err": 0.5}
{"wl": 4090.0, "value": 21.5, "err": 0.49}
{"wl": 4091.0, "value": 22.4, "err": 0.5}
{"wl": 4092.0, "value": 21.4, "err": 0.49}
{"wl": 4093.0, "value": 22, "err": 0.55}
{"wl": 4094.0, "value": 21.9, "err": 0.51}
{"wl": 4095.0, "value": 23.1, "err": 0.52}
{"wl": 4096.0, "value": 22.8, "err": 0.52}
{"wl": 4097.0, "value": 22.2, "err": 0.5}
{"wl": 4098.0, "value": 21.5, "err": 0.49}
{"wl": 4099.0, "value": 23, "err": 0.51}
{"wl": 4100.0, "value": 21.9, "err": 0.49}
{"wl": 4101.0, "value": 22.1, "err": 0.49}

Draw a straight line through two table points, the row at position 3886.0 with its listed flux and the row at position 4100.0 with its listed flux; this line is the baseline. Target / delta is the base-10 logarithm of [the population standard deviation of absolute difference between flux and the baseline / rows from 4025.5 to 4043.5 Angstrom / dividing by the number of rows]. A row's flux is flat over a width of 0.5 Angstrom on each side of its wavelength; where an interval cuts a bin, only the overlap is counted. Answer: -0.20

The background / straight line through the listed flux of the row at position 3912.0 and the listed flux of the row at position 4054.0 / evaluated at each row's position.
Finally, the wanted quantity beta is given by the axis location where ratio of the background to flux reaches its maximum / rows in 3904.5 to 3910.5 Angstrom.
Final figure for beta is 3910.0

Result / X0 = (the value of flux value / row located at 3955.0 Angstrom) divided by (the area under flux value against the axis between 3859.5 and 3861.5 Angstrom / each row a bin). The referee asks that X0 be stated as 0.49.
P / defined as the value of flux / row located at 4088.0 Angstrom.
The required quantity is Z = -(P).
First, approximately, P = 21.2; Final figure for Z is -21.2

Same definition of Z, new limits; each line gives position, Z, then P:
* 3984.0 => -23.4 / 23.4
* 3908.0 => -22.4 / 22.4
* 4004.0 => -21.8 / 21.8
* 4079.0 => -22.5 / 22.5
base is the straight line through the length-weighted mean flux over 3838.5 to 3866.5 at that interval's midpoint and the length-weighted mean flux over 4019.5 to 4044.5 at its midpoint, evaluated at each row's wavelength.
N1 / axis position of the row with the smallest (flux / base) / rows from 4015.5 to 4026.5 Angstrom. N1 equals 4021.0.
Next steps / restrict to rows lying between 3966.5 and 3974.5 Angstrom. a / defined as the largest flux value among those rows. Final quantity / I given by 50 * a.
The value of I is 1135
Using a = 22.7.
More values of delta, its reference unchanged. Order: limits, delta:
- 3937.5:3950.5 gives -0.42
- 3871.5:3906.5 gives 0.09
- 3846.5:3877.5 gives -0.15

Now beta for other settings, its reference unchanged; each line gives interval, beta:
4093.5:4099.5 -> 4098.0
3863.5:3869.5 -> 3867.0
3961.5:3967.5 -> 3963.0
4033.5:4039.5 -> 4034.0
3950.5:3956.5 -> 3951.0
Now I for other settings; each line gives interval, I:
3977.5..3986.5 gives 1170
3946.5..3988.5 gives 1170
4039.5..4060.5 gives 1145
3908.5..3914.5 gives 1210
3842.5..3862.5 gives 1255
